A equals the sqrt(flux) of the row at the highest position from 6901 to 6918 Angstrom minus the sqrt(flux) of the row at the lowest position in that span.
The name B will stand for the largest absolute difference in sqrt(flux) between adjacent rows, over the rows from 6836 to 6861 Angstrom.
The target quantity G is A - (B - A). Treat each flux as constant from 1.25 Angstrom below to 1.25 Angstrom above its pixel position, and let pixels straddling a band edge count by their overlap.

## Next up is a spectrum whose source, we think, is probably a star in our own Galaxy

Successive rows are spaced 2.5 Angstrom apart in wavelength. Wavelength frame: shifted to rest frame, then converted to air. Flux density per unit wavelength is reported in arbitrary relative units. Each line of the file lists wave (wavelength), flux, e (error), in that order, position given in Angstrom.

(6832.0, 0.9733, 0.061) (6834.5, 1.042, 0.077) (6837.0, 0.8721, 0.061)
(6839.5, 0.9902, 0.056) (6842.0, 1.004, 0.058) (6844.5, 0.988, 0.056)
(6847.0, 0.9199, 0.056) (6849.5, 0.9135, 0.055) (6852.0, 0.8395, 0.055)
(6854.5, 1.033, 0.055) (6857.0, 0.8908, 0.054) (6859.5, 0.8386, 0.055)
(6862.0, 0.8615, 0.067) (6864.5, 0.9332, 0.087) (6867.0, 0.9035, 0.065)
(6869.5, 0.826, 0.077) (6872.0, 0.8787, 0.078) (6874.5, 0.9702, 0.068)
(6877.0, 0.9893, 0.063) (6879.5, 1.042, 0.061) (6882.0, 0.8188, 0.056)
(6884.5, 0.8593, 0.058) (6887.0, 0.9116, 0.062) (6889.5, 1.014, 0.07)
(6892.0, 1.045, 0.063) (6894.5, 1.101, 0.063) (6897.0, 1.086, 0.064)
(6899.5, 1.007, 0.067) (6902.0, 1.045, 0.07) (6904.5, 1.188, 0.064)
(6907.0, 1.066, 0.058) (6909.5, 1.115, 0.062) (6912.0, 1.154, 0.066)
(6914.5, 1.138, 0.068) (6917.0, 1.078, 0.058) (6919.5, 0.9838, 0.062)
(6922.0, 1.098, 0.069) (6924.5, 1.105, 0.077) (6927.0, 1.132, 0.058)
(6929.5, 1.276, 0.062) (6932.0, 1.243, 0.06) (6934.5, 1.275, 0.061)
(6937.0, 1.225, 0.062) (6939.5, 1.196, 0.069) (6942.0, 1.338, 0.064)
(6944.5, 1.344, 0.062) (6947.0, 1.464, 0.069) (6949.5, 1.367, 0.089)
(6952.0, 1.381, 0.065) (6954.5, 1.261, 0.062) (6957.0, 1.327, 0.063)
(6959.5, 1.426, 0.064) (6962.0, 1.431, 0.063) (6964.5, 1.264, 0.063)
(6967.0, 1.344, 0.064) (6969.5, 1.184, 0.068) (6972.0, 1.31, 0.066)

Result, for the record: -0.07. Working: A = 0.02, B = 0.100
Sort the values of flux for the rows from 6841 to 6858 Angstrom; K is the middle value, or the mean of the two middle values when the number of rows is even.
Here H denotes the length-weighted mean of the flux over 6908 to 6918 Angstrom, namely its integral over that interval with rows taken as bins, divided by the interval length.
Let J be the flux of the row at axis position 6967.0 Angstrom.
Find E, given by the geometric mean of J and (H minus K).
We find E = 0.52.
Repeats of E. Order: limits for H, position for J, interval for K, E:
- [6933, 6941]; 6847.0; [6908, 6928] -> 0.34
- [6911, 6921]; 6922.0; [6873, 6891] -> 0.36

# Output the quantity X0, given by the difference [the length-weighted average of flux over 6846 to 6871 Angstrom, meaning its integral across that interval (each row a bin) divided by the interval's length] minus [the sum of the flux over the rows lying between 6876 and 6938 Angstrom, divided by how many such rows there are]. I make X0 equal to -0.2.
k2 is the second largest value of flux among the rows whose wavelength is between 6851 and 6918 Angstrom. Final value 1.154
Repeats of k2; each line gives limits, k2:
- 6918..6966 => 1.431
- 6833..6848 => 1.004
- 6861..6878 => 0.9702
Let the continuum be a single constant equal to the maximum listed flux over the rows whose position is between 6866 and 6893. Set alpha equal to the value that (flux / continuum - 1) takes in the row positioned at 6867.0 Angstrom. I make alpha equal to -0.1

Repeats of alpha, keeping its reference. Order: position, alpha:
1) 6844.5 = -0.1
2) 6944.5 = 0.3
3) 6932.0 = 0.2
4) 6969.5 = 0.1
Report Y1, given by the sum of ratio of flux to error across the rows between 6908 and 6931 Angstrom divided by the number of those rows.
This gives 17.4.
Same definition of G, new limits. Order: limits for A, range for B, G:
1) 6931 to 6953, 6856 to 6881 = 0.07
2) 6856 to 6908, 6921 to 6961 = 0.11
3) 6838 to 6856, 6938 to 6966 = -0.03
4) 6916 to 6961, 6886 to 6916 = 0.24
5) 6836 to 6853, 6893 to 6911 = -0.10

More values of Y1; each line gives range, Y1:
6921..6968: 19.8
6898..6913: 17.1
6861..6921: 15.4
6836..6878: 15.0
